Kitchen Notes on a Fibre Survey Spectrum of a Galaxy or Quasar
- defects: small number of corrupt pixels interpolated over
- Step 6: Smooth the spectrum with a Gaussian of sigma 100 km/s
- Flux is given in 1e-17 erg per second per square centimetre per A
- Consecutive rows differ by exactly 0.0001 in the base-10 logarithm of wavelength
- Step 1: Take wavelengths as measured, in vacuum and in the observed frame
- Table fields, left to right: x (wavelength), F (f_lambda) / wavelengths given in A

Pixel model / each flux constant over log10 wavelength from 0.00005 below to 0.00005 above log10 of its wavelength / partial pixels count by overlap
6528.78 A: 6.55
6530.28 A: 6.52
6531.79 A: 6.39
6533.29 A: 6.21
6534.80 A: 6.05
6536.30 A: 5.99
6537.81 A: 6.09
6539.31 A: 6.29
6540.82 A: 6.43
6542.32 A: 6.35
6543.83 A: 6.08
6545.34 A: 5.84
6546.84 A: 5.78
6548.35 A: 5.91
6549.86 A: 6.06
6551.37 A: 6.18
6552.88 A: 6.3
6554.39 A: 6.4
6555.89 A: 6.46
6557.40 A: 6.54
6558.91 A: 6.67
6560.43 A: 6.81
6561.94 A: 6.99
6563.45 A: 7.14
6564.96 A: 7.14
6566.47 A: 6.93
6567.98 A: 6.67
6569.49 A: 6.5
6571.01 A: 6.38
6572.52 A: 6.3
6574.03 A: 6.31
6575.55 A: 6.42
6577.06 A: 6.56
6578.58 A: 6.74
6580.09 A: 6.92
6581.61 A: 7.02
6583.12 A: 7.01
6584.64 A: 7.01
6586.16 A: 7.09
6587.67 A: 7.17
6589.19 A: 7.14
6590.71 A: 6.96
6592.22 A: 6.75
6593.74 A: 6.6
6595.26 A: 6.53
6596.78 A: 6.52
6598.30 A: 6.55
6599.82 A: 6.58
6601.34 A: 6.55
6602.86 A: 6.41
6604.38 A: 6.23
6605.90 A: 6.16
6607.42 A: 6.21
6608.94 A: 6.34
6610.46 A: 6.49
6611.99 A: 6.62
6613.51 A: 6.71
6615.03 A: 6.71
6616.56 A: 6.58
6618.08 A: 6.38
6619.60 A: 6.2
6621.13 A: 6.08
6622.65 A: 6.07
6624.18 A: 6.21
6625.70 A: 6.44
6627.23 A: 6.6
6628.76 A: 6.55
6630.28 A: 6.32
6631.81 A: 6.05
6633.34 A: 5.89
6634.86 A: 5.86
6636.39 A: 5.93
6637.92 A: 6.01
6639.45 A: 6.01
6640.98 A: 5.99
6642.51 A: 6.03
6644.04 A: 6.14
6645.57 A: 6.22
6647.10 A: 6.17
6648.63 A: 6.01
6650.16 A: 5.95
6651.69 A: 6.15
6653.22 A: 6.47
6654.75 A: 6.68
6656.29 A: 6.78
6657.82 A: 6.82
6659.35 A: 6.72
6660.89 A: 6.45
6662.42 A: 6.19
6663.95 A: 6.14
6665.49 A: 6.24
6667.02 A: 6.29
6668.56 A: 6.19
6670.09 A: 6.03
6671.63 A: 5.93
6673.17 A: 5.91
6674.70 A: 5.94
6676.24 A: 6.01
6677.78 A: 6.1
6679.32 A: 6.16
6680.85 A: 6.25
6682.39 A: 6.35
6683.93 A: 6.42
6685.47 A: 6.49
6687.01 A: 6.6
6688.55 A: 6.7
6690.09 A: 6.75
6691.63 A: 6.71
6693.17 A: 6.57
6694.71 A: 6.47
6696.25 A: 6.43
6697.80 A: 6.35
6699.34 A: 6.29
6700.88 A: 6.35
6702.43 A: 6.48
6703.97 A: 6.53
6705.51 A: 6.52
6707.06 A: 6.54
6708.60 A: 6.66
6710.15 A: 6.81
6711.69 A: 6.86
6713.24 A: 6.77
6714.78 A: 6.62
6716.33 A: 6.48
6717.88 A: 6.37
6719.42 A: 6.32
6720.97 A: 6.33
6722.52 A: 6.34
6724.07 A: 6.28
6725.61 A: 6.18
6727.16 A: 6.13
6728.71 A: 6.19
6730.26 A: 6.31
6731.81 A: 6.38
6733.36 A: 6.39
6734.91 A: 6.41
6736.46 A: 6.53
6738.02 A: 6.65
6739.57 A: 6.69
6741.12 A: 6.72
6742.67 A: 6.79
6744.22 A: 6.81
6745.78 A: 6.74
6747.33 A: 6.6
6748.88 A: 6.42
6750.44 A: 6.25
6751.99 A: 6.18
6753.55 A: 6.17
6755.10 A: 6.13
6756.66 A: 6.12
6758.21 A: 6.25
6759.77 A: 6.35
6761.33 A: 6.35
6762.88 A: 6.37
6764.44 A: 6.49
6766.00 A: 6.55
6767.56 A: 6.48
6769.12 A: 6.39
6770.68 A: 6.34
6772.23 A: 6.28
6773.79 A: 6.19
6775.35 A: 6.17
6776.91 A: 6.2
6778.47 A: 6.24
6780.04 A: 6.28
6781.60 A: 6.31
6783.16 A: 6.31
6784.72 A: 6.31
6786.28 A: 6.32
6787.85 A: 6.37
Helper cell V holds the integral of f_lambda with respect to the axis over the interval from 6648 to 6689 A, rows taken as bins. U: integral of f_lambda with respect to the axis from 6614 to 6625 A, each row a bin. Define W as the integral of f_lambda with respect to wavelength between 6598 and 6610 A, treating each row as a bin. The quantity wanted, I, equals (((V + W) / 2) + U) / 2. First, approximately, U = 70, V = 258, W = 77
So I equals 118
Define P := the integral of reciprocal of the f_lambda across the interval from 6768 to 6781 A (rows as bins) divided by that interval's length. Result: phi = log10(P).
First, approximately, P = 0.160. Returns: -0.797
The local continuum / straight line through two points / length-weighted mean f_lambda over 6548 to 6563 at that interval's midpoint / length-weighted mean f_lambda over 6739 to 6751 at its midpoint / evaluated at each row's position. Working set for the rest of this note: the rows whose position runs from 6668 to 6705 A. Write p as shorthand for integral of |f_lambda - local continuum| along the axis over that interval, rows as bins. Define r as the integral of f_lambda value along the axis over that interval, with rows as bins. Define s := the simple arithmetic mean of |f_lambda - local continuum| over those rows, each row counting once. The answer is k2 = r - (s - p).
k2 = 245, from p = 10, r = 234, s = 0.28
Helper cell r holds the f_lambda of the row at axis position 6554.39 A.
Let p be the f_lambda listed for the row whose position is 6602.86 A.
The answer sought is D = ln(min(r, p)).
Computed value 1.86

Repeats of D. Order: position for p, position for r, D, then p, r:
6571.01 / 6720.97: 1.85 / 6.38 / 6.33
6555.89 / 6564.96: 1.87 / 6.46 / 7.14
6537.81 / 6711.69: 1.81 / 6.09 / 6.86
